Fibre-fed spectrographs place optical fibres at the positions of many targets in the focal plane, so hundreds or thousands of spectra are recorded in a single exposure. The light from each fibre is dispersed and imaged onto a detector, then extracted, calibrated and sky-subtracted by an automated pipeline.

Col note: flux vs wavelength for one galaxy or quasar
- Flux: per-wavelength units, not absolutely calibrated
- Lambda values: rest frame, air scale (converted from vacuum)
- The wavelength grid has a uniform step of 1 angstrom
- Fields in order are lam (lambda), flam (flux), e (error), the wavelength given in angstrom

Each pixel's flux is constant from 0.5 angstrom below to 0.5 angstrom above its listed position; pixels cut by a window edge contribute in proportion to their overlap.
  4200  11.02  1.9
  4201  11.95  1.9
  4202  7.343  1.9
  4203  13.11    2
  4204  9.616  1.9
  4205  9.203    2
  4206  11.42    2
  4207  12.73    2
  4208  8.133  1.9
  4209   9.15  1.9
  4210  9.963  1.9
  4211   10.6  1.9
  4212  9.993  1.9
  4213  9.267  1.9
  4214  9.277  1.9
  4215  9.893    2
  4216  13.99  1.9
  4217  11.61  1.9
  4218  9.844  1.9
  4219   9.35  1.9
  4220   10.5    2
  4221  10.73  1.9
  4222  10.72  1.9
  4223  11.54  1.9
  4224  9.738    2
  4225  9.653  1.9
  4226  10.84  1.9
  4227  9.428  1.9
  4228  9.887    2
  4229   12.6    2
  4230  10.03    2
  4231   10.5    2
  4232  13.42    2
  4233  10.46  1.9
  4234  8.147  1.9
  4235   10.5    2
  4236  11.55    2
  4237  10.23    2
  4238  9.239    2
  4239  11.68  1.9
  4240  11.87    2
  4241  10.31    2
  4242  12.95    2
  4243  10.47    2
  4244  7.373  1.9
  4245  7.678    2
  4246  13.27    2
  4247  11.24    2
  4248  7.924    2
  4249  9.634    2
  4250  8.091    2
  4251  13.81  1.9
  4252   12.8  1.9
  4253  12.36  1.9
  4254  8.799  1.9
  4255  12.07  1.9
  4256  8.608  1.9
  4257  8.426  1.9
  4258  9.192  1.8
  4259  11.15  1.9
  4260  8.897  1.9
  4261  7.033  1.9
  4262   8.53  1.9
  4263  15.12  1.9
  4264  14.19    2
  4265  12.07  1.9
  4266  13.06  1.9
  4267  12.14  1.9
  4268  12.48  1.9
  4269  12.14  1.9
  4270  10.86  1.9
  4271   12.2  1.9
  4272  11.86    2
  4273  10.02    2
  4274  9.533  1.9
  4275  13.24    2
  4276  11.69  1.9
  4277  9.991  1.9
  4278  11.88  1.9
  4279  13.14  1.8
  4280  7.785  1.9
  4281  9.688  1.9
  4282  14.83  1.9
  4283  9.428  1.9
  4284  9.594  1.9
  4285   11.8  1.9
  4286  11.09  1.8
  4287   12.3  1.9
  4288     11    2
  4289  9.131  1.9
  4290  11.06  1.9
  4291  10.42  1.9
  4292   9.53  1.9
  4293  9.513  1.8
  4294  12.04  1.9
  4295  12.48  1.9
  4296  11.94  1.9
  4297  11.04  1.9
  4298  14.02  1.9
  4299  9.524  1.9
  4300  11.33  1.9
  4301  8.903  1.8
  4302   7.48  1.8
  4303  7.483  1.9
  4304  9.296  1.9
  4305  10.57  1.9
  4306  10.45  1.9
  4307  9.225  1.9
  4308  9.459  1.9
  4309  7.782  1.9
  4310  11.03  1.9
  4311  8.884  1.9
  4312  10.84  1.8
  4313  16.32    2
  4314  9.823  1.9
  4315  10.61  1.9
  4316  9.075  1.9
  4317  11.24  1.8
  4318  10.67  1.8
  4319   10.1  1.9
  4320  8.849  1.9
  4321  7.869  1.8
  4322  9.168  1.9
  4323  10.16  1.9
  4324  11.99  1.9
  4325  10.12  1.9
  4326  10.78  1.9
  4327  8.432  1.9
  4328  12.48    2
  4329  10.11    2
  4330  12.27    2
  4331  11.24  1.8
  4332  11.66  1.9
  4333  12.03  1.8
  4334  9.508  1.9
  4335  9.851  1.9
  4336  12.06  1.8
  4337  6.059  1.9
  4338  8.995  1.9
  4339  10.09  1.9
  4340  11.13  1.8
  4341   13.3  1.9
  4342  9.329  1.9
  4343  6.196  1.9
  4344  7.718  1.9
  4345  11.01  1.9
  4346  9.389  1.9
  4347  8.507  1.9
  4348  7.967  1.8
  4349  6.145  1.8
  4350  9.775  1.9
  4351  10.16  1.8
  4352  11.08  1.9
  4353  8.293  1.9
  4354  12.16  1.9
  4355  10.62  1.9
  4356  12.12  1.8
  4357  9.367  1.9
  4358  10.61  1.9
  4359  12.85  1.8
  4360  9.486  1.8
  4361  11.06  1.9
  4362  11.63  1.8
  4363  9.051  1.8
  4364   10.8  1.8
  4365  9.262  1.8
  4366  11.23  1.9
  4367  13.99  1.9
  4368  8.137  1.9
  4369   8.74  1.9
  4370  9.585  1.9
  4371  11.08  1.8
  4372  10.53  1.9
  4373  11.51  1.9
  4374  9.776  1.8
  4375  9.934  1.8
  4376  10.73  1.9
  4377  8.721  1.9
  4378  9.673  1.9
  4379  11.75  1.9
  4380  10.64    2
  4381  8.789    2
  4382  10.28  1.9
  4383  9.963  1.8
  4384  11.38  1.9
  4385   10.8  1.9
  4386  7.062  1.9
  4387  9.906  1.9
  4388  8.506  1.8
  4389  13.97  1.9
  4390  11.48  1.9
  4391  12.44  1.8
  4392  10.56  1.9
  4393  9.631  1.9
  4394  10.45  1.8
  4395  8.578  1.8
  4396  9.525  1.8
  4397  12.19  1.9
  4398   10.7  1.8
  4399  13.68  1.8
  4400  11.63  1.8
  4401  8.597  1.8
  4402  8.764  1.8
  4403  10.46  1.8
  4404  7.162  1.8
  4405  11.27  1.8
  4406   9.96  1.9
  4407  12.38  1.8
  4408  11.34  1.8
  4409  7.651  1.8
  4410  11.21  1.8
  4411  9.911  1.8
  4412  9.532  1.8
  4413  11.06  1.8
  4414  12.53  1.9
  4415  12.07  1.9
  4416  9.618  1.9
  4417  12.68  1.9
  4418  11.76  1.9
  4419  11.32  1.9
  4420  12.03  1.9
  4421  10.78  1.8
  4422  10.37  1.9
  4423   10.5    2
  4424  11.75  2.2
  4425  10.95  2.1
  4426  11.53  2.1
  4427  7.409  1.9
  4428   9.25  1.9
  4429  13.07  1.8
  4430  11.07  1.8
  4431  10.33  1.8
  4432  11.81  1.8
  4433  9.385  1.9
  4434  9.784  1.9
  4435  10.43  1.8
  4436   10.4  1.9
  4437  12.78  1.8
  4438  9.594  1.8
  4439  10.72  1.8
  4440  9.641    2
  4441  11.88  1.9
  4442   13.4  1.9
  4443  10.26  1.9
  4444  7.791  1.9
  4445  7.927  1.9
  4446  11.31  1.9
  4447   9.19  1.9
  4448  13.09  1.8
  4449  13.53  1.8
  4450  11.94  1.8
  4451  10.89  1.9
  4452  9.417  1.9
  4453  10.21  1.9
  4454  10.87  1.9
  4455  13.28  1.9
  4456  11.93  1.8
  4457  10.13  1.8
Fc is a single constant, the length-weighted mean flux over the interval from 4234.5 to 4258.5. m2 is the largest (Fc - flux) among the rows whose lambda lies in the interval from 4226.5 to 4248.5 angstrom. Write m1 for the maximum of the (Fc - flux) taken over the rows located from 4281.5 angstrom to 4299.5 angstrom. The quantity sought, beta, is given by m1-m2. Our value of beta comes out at -1.8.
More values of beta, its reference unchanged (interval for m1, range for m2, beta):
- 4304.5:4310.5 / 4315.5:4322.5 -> 0.1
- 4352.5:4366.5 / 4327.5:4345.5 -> -2.2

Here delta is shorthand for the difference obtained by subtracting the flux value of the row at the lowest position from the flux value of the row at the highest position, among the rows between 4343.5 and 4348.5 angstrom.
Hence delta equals 0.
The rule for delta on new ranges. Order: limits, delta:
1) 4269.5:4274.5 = -1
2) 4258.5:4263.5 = 4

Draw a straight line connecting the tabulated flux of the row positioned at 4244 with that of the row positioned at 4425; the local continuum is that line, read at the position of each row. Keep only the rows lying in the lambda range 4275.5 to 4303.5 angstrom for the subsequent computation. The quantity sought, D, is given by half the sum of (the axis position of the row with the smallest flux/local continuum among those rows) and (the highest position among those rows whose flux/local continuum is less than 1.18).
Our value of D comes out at 4303.0 angstrom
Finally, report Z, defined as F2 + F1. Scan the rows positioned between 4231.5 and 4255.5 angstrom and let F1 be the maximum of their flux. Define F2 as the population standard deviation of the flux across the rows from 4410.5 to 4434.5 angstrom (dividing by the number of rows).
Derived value 15.1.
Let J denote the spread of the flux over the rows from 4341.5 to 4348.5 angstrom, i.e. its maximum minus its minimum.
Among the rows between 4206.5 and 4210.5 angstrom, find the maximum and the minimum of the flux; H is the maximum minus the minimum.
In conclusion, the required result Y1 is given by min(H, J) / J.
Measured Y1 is 0.95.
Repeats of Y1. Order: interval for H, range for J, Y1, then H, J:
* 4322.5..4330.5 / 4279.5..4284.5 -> 0.57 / 4.0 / 7.0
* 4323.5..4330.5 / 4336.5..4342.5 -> 0.56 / 4.0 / 7.2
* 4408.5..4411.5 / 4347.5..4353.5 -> 0.72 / 3.6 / 4.9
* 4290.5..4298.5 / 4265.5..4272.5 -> 1.00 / 4.5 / 2.2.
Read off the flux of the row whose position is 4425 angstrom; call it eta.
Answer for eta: 10.95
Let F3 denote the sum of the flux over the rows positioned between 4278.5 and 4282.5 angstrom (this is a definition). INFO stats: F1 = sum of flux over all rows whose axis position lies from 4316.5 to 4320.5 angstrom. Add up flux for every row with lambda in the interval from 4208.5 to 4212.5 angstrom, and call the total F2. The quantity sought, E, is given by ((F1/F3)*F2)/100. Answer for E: 0.357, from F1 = 40.9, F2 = 40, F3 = 45.4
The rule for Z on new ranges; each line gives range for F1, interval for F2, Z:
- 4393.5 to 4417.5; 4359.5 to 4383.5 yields 14.9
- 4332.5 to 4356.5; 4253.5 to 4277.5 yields 15.3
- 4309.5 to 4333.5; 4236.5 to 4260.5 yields 18.2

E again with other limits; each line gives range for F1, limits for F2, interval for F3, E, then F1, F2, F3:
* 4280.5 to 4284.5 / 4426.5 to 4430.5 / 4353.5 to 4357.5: 0.401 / 43.5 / 41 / 44.3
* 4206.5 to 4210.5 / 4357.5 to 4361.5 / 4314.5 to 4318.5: 0.423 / 40.0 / 44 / 41.6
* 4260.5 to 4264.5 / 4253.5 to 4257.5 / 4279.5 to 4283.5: 0.408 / 44.9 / 38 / 41.7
